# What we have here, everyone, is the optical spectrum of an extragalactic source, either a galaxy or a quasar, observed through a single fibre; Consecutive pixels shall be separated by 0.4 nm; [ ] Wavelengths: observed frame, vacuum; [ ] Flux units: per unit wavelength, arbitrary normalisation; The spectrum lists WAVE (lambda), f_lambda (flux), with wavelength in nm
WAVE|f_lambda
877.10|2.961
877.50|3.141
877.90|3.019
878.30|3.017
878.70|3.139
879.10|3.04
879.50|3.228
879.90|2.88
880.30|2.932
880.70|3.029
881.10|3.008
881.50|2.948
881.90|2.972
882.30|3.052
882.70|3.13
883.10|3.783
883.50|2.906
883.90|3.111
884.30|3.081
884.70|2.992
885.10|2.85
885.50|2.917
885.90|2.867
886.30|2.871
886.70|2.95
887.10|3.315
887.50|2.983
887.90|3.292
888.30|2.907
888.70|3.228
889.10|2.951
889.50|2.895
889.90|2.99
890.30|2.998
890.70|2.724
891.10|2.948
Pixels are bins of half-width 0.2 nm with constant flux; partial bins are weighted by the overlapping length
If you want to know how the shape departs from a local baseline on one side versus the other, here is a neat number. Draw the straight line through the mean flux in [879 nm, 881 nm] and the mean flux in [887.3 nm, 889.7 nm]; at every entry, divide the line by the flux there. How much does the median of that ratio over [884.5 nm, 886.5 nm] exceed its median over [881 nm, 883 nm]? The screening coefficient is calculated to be 0.05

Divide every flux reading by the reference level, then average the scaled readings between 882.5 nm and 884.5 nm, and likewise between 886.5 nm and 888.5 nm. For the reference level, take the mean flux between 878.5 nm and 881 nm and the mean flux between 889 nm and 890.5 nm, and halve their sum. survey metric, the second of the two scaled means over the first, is 0.965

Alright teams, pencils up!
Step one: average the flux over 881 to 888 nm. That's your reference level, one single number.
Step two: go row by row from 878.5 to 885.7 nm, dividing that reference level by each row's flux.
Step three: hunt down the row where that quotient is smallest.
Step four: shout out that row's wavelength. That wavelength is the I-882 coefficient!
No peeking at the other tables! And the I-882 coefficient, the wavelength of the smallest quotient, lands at 883.10 nm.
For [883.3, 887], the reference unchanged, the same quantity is 883.90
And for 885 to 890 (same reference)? 887.10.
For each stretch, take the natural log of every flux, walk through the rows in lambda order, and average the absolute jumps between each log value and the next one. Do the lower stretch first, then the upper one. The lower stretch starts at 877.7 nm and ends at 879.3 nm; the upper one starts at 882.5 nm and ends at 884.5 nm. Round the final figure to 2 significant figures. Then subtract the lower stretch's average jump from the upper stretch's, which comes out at 0.11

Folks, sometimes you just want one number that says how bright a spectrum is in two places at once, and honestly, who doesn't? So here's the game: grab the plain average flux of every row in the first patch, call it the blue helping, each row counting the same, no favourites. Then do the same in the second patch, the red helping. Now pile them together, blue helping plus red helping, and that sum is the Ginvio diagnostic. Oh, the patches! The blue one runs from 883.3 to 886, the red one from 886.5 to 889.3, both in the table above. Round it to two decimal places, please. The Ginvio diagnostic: 6.05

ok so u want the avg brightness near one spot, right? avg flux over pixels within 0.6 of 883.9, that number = 3.03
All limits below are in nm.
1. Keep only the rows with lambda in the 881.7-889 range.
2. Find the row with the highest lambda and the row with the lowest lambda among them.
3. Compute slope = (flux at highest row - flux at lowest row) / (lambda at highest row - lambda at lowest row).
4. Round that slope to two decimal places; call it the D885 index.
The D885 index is 0.04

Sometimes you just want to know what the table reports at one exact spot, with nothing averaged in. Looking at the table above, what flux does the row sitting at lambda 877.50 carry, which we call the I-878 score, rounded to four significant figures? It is 3.141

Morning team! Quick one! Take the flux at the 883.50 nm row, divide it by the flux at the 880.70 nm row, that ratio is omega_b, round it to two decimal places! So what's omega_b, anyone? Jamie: 0.96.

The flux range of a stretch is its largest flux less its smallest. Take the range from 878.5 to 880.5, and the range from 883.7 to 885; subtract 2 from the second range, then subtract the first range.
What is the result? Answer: -2.23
